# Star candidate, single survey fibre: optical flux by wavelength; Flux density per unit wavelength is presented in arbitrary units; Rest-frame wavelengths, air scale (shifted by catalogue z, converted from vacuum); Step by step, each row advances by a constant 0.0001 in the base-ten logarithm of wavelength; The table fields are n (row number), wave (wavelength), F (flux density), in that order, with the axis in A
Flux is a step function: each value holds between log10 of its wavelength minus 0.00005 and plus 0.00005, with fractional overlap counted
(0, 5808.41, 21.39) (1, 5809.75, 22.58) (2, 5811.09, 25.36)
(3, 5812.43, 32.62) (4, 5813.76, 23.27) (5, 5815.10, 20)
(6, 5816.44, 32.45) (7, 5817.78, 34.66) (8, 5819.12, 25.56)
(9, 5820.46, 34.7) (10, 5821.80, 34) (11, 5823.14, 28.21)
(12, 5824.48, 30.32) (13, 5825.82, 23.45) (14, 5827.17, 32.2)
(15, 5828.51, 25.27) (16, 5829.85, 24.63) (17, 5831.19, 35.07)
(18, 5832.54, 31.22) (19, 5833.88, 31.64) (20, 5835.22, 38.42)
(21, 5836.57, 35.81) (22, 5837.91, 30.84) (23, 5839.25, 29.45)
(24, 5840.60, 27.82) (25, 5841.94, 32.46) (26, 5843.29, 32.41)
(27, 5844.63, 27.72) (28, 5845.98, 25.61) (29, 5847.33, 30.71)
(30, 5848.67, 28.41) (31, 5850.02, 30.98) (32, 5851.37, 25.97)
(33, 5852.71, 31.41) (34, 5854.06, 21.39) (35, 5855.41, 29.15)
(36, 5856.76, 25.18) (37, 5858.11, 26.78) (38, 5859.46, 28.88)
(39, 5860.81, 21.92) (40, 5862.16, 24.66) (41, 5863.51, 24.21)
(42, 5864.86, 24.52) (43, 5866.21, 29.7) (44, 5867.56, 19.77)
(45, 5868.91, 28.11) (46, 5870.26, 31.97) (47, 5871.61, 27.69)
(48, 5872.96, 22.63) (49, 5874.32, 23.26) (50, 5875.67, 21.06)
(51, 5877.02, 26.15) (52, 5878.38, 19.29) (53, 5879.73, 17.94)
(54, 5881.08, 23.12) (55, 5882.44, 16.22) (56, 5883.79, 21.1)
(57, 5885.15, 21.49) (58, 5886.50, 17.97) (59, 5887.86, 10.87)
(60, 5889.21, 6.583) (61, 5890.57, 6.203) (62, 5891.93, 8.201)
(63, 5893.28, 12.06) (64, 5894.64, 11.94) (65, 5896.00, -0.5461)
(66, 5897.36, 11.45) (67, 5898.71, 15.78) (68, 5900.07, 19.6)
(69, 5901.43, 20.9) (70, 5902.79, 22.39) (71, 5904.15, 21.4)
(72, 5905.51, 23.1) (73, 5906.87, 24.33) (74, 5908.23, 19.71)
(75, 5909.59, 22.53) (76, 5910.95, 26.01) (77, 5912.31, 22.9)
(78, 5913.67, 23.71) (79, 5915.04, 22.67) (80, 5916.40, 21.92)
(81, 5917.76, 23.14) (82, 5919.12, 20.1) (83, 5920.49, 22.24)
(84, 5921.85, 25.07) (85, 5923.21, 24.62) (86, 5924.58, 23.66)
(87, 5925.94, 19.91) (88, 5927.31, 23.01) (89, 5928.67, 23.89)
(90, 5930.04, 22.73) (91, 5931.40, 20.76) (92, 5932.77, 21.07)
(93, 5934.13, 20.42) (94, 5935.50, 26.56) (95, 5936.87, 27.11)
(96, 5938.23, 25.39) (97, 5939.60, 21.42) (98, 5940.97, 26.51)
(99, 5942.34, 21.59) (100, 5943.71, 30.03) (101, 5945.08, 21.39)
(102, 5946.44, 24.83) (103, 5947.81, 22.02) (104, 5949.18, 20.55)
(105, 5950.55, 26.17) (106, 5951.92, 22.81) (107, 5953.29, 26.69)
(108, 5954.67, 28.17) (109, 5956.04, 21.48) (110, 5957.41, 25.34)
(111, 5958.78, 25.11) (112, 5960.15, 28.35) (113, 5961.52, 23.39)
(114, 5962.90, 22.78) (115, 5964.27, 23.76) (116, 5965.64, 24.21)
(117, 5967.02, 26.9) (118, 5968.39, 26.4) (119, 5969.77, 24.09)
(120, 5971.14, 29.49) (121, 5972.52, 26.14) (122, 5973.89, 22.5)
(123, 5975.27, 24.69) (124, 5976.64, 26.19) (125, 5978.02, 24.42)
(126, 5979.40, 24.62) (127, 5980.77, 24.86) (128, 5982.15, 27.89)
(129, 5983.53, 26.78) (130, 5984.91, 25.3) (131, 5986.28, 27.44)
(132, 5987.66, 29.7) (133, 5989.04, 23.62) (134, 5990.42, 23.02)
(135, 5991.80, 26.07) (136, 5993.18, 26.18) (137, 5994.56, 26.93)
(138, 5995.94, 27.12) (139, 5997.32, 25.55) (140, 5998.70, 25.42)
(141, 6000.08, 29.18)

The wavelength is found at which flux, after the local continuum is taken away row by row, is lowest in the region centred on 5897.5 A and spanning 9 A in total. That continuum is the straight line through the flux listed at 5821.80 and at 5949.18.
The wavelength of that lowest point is 5896.00 A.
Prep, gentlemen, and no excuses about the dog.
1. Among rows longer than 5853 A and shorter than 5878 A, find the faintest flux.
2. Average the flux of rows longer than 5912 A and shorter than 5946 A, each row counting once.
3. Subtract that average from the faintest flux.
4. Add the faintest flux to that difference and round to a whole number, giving 16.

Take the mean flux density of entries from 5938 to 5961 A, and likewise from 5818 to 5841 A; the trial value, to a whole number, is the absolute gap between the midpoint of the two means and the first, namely 3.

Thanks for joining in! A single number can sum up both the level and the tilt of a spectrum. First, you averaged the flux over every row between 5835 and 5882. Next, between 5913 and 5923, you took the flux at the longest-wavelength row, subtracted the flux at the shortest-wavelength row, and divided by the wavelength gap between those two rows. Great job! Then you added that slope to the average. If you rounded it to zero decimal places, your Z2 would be 27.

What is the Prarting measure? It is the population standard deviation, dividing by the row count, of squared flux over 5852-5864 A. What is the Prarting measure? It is 168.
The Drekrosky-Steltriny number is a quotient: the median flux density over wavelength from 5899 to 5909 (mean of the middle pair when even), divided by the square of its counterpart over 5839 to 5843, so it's 0.025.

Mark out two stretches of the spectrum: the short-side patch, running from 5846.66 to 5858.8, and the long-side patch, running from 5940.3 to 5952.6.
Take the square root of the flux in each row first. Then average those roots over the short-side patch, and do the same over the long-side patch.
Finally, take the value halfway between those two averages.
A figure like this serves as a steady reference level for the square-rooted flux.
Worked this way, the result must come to 5.08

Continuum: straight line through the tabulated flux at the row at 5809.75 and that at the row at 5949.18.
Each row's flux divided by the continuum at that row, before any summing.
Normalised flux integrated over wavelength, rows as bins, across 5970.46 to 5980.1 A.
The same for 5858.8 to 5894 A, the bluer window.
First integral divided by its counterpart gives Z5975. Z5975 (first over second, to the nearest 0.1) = 0.4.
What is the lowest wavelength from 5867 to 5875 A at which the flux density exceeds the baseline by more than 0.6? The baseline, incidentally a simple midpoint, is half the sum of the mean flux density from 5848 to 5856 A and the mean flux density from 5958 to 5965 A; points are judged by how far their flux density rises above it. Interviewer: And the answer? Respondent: 5868.91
